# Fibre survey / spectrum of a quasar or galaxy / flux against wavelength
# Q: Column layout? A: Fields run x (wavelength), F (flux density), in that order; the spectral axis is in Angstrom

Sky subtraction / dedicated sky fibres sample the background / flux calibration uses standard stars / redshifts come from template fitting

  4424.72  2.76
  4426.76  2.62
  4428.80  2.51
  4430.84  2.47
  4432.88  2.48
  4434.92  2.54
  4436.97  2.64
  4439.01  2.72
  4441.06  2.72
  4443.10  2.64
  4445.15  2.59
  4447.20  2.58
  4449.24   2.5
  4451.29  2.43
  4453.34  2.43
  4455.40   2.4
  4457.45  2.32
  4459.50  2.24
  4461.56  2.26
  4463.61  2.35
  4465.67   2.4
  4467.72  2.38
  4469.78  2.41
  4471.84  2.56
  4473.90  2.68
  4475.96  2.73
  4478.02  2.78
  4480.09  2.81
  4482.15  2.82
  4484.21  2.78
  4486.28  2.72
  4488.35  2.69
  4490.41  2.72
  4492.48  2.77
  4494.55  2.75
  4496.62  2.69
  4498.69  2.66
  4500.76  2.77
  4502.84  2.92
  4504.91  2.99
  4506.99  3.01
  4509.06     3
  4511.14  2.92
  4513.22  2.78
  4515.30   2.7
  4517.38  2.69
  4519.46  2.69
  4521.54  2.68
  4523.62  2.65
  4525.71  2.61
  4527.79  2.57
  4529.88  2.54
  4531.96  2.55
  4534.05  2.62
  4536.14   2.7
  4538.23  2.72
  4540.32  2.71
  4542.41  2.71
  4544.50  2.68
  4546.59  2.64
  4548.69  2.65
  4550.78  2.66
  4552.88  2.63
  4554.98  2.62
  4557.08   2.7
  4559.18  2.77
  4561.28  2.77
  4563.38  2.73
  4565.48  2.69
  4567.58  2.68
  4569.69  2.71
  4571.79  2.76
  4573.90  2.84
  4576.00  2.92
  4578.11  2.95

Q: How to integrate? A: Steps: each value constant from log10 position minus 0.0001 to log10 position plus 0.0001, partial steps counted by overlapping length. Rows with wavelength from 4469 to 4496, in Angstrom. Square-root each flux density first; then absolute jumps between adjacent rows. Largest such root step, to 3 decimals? 0.048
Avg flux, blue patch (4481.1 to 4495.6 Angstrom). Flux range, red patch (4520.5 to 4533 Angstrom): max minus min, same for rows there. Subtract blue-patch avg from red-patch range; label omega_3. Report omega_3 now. -2.6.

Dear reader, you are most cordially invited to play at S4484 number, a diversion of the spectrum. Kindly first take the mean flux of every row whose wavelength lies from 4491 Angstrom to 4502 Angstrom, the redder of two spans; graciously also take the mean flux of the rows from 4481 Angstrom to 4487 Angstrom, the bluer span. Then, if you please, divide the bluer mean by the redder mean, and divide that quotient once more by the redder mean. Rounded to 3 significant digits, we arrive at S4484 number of 0.373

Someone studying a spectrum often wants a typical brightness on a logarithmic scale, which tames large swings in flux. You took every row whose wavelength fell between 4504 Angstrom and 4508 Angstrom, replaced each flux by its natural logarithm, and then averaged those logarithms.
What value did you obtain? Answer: 1.10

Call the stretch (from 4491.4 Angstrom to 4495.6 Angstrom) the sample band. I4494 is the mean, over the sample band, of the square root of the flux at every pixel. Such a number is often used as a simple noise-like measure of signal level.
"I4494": 1.66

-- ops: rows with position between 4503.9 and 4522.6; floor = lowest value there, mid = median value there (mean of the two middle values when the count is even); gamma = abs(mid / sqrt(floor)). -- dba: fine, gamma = 1.70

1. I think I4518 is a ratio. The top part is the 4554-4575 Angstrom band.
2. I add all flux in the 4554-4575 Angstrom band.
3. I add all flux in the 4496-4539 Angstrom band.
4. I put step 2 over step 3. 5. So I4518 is 0.475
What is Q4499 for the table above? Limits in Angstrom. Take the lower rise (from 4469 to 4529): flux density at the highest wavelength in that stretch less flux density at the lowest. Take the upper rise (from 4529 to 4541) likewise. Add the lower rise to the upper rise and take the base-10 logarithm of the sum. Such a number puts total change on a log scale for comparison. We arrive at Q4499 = -0.48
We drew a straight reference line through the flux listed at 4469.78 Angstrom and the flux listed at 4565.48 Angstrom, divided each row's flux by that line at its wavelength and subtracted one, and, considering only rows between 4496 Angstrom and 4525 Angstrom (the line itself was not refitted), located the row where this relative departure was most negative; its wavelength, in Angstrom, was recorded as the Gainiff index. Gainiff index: 4523.62 Angstrom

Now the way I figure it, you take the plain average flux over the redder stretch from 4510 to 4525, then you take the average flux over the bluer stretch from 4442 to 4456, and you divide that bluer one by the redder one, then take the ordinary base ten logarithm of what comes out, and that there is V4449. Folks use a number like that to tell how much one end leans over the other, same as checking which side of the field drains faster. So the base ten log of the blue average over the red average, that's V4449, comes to -0.04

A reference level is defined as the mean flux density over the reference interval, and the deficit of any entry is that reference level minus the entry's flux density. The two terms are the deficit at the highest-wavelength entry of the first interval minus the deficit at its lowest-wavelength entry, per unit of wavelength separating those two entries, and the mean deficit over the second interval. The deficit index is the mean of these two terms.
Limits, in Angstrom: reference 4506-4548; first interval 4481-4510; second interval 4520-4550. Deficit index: 0.028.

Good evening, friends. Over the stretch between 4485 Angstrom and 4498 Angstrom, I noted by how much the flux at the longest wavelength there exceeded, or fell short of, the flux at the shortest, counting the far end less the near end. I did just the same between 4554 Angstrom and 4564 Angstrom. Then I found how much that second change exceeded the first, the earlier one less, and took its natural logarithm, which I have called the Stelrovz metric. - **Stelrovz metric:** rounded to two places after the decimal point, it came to -1.97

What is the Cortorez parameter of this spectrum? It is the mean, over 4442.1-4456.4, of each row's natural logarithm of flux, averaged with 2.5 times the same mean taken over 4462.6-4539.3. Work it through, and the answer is 1.70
